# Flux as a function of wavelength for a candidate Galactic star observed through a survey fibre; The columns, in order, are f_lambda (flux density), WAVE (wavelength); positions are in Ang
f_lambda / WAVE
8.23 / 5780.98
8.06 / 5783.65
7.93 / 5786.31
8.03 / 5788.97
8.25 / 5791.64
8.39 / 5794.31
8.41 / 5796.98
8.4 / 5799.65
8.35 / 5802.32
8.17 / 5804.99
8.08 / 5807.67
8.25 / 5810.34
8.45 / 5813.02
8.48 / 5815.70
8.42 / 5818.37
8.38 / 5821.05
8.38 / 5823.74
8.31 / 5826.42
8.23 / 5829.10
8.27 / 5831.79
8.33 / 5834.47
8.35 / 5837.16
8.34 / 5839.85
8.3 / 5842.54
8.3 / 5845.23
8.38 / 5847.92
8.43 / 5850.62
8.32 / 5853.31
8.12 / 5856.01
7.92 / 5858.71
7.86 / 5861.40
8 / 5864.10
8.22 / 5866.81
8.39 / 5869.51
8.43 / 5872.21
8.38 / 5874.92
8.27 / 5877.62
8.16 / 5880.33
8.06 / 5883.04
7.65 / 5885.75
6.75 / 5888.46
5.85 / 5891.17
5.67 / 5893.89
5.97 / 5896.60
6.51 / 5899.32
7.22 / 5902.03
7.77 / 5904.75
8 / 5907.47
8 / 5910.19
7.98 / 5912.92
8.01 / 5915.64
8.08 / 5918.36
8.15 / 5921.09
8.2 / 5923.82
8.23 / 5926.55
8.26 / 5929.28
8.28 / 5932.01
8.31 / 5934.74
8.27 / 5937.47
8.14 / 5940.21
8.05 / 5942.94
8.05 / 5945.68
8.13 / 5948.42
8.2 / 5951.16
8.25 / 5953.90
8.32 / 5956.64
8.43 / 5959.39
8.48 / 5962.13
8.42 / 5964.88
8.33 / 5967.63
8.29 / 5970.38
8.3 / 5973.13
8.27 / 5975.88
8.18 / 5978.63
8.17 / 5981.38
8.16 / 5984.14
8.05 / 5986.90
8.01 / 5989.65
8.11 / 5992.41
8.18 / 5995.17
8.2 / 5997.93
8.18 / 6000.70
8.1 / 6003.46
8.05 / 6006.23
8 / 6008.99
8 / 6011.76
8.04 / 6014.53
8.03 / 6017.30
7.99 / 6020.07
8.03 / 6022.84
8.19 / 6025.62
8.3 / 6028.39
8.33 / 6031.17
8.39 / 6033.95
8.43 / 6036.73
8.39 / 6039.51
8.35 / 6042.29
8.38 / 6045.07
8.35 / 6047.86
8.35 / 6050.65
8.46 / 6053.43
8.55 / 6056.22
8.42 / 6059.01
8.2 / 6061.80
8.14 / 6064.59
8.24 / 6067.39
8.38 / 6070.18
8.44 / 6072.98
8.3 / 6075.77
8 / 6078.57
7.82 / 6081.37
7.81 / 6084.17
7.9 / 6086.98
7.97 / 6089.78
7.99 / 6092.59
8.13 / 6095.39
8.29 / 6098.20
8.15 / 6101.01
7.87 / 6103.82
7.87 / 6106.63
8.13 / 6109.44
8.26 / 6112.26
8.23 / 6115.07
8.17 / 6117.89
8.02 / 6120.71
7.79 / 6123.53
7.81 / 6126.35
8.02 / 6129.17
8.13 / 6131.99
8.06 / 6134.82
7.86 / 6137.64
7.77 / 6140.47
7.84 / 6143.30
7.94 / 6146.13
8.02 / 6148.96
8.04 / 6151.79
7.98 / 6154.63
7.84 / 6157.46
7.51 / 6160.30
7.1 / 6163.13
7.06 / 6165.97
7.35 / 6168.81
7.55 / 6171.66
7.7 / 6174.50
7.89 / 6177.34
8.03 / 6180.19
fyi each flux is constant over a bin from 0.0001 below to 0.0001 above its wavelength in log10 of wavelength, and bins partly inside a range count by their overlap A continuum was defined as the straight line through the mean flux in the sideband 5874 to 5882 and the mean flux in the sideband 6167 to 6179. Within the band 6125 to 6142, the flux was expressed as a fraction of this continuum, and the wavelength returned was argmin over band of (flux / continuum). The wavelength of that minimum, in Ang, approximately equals 6140.47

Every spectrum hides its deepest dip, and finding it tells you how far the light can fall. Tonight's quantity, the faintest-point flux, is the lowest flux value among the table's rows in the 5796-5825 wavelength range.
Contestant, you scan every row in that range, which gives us 8.08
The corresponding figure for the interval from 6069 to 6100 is 7.81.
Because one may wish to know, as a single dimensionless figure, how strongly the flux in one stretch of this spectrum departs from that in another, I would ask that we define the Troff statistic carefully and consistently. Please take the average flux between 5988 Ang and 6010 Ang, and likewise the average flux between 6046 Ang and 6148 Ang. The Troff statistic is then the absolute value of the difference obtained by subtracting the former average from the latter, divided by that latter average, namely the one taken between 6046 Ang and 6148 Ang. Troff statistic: 0.00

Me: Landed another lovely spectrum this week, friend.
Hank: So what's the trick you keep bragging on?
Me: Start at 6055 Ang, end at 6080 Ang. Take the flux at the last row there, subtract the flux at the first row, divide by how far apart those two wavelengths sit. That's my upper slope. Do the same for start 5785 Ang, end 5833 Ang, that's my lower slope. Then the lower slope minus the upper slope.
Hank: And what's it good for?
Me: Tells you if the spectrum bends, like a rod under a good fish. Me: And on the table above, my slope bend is 0.032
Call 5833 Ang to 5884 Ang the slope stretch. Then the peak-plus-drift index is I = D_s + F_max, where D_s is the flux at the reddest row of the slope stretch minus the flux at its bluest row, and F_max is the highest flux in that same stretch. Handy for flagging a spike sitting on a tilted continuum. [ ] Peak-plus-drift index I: 8.16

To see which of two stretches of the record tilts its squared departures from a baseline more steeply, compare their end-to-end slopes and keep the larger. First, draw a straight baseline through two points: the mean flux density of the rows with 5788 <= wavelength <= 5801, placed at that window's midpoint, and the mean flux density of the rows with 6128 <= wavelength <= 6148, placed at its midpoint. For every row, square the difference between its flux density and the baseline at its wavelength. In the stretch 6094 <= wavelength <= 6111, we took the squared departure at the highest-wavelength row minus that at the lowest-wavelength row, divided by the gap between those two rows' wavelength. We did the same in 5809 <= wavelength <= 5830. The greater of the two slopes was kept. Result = 0.0003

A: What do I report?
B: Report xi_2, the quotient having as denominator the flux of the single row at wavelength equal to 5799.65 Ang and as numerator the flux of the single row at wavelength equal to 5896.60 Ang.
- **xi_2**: 0.71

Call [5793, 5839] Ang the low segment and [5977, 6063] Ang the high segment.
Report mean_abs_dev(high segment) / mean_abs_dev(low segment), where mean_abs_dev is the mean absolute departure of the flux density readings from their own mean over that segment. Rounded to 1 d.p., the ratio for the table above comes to 1.7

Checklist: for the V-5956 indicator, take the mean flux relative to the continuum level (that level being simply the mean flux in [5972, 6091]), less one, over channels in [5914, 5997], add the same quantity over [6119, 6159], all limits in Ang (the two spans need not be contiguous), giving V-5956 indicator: -0.03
